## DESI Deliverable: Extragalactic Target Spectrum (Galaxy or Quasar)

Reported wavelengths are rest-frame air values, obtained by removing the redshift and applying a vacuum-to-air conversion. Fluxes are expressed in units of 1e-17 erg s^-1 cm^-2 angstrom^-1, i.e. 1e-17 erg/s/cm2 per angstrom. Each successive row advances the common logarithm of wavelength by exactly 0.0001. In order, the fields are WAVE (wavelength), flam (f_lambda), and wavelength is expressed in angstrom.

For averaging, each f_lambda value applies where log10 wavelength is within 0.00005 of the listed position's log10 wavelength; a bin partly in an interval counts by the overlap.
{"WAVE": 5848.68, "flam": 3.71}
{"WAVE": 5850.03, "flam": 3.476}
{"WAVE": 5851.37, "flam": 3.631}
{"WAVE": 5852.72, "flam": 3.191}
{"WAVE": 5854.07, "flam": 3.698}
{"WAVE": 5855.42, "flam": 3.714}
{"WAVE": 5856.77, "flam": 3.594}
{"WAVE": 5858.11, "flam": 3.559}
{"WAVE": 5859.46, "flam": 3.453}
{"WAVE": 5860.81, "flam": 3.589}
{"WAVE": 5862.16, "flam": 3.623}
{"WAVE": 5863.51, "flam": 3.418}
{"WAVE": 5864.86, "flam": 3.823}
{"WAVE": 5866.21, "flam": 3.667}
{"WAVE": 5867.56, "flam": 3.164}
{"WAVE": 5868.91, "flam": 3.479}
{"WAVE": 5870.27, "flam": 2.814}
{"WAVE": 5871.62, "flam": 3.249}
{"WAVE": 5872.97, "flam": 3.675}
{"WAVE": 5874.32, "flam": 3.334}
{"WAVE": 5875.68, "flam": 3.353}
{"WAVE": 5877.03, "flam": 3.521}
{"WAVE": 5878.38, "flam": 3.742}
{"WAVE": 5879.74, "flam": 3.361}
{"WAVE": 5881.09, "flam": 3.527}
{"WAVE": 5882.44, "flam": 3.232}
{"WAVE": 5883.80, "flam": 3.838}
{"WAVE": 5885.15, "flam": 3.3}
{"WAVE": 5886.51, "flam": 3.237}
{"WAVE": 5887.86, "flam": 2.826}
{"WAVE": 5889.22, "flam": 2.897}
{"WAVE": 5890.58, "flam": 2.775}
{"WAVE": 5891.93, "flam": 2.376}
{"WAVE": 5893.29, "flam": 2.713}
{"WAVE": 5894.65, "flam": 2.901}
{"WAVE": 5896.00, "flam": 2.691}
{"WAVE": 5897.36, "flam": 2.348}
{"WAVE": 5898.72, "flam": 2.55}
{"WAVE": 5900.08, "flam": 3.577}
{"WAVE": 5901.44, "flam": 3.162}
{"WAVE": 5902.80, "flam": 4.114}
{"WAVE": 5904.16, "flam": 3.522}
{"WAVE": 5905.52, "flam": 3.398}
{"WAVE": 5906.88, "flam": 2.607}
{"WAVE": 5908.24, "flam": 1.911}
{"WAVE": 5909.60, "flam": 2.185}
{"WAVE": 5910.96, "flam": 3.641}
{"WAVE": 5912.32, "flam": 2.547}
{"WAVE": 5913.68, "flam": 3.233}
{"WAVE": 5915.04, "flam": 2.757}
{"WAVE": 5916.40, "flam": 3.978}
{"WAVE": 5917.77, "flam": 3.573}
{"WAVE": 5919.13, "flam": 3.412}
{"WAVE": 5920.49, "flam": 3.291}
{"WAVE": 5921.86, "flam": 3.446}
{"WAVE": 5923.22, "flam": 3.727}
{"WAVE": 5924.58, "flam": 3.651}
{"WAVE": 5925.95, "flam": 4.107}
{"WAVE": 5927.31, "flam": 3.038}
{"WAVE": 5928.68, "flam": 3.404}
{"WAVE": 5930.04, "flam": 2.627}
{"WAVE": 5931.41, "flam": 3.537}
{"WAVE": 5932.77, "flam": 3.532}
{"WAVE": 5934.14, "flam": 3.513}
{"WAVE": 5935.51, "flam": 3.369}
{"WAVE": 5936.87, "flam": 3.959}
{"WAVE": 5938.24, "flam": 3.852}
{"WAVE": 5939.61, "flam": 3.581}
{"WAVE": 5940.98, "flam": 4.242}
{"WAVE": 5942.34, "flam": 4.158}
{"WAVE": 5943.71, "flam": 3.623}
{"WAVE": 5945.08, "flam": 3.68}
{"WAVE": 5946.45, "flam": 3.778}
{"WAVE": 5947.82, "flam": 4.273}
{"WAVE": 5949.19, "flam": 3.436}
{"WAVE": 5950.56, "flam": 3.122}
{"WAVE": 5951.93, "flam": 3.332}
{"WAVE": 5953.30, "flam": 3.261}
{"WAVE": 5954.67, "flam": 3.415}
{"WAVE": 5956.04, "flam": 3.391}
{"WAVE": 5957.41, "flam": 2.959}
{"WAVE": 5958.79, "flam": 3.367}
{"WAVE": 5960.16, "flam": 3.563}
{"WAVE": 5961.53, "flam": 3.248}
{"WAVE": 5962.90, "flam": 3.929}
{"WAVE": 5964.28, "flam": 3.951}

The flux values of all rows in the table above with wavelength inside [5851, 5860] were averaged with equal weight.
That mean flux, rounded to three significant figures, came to 3.55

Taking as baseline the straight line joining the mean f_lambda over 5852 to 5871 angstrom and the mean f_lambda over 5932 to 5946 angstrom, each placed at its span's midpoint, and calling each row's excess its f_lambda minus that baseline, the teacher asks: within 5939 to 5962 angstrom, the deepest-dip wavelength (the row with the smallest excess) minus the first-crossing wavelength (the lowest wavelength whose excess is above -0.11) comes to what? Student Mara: 16.4 angstrom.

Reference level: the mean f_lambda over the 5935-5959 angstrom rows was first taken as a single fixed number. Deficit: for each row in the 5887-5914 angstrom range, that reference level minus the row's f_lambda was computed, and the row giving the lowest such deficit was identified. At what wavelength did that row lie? 5902.80 angstrom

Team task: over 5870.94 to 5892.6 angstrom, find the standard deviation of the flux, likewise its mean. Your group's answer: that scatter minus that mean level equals -2.9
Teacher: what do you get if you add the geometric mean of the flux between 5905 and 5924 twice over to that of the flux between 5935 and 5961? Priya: 9.7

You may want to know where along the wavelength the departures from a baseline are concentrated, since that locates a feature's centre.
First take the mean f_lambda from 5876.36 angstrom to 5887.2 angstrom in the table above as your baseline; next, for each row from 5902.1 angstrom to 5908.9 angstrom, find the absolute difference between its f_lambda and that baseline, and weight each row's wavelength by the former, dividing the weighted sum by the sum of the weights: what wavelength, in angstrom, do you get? 5906.6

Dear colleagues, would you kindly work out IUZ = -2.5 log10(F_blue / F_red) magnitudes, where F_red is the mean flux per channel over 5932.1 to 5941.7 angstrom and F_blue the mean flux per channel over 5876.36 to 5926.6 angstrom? 0.17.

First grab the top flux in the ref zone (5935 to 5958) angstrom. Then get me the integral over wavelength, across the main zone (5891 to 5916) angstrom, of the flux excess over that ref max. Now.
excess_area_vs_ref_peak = -34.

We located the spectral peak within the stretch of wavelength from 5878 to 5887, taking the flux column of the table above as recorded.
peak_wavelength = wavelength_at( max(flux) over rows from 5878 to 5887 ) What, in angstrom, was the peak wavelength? 5883.80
